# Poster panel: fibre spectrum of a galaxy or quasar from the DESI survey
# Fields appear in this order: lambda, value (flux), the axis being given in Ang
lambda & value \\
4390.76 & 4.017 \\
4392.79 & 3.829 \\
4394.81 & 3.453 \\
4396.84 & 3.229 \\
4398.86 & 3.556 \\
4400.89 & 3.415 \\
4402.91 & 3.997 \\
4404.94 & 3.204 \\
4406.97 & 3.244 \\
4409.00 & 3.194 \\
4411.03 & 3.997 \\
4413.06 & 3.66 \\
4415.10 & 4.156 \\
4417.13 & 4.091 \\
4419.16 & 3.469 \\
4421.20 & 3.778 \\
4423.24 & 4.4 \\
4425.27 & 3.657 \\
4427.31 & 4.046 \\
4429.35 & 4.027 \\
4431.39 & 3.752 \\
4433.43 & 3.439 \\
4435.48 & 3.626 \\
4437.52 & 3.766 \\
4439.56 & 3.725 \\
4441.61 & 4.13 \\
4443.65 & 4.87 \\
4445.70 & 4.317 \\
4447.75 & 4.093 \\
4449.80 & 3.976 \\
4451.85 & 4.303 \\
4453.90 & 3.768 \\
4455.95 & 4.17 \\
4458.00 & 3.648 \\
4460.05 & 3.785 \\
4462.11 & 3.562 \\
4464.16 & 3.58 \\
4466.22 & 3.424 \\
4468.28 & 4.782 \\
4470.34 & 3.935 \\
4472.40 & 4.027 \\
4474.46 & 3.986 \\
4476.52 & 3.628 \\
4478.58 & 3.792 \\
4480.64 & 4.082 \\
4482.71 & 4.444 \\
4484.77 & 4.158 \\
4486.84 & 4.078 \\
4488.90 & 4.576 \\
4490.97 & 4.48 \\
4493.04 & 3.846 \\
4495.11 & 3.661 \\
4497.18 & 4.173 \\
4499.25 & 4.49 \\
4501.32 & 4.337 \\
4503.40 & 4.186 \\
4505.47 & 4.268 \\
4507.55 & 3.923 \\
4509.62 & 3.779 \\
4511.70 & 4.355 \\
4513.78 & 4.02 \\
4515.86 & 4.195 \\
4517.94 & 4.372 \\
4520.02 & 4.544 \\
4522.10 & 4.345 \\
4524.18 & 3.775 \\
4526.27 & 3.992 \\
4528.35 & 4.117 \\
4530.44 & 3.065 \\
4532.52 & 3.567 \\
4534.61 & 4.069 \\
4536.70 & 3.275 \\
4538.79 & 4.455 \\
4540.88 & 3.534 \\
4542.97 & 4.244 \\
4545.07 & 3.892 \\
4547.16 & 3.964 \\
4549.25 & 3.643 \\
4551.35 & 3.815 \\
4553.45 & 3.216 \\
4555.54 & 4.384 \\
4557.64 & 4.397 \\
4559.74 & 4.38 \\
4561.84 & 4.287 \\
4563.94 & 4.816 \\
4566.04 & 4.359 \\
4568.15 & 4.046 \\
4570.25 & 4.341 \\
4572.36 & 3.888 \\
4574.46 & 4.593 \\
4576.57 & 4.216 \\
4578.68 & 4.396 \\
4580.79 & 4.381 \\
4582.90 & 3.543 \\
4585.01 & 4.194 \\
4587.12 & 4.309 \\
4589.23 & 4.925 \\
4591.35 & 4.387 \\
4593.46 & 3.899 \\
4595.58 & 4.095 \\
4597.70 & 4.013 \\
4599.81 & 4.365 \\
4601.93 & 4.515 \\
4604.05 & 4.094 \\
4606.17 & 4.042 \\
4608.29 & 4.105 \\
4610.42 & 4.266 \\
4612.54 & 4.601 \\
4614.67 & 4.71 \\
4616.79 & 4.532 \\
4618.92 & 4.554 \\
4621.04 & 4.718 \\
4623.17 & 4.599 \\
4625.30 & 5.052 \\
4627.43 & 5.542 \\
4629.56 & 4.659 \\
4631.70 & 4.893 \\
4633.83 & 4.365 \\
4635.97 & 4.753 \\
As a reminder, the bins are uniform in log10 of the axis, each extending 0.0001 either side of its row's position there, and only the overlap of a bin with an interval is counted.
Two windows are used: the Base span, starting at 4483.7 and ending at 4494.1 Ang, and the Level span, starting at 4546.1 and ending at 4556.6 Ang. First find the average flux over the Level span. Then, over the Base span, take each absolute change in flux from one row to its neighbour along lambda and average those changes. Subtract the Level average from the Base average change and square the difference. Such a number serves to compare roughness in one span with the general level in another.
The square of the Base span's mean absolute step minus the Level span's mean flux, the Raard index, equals 12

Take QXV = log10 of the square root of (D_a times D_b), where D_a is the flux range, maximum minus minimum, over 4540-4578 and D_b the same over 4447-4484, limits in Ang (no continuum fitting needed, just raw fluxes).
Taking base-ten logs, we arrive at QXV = 0.169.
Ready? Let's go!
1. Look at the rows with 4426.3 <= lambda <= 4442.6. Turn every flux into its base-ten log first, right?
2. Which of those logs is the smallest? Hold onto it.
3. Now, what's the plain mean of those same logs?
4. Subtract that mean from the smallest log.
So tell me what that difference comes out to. -0.044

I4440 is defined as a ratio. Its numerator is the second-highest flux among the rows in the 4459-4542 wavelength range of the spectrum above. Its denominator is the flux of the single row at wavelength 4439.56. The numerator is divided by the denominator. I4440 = 1.23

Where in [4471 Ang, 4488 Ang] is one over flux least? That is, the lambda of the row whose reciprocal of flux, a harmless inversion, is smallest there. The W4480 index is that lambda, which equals 4482.71 Ang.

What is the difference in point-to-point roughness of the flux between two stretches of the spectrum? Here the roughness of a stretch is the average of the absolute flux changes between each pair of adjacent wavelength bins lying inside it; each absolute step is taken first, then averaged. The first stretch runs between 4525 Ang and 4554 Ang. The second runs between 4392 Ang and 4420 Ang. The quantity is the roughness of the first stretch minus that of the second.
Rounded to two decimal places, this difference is 0.19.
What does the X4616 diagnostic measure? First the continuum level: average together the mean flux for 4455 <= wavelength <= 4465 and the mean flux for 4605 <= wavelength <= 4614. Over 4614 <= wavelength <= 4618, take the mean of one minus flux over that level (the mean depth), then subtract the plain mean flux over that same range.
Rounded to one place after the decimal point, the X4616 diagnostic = -4.8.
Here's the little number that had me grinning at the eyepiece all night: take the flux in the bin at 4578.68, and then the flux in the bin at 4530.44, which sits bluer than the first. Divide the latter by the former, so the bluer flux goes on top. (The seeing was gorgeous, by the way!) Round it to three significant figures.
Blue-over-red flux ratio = 0.697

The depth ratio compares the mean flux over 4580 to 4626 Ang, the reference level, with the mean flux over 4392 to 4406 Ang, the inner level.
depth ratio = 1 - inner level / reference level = 0.19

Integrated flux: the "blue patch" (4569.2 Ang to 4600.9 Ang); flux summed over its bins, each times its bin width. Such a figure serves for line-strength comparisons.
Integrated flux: 134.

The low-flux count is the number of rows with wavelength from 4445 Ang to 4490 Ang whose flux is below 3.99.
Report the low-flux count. 11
